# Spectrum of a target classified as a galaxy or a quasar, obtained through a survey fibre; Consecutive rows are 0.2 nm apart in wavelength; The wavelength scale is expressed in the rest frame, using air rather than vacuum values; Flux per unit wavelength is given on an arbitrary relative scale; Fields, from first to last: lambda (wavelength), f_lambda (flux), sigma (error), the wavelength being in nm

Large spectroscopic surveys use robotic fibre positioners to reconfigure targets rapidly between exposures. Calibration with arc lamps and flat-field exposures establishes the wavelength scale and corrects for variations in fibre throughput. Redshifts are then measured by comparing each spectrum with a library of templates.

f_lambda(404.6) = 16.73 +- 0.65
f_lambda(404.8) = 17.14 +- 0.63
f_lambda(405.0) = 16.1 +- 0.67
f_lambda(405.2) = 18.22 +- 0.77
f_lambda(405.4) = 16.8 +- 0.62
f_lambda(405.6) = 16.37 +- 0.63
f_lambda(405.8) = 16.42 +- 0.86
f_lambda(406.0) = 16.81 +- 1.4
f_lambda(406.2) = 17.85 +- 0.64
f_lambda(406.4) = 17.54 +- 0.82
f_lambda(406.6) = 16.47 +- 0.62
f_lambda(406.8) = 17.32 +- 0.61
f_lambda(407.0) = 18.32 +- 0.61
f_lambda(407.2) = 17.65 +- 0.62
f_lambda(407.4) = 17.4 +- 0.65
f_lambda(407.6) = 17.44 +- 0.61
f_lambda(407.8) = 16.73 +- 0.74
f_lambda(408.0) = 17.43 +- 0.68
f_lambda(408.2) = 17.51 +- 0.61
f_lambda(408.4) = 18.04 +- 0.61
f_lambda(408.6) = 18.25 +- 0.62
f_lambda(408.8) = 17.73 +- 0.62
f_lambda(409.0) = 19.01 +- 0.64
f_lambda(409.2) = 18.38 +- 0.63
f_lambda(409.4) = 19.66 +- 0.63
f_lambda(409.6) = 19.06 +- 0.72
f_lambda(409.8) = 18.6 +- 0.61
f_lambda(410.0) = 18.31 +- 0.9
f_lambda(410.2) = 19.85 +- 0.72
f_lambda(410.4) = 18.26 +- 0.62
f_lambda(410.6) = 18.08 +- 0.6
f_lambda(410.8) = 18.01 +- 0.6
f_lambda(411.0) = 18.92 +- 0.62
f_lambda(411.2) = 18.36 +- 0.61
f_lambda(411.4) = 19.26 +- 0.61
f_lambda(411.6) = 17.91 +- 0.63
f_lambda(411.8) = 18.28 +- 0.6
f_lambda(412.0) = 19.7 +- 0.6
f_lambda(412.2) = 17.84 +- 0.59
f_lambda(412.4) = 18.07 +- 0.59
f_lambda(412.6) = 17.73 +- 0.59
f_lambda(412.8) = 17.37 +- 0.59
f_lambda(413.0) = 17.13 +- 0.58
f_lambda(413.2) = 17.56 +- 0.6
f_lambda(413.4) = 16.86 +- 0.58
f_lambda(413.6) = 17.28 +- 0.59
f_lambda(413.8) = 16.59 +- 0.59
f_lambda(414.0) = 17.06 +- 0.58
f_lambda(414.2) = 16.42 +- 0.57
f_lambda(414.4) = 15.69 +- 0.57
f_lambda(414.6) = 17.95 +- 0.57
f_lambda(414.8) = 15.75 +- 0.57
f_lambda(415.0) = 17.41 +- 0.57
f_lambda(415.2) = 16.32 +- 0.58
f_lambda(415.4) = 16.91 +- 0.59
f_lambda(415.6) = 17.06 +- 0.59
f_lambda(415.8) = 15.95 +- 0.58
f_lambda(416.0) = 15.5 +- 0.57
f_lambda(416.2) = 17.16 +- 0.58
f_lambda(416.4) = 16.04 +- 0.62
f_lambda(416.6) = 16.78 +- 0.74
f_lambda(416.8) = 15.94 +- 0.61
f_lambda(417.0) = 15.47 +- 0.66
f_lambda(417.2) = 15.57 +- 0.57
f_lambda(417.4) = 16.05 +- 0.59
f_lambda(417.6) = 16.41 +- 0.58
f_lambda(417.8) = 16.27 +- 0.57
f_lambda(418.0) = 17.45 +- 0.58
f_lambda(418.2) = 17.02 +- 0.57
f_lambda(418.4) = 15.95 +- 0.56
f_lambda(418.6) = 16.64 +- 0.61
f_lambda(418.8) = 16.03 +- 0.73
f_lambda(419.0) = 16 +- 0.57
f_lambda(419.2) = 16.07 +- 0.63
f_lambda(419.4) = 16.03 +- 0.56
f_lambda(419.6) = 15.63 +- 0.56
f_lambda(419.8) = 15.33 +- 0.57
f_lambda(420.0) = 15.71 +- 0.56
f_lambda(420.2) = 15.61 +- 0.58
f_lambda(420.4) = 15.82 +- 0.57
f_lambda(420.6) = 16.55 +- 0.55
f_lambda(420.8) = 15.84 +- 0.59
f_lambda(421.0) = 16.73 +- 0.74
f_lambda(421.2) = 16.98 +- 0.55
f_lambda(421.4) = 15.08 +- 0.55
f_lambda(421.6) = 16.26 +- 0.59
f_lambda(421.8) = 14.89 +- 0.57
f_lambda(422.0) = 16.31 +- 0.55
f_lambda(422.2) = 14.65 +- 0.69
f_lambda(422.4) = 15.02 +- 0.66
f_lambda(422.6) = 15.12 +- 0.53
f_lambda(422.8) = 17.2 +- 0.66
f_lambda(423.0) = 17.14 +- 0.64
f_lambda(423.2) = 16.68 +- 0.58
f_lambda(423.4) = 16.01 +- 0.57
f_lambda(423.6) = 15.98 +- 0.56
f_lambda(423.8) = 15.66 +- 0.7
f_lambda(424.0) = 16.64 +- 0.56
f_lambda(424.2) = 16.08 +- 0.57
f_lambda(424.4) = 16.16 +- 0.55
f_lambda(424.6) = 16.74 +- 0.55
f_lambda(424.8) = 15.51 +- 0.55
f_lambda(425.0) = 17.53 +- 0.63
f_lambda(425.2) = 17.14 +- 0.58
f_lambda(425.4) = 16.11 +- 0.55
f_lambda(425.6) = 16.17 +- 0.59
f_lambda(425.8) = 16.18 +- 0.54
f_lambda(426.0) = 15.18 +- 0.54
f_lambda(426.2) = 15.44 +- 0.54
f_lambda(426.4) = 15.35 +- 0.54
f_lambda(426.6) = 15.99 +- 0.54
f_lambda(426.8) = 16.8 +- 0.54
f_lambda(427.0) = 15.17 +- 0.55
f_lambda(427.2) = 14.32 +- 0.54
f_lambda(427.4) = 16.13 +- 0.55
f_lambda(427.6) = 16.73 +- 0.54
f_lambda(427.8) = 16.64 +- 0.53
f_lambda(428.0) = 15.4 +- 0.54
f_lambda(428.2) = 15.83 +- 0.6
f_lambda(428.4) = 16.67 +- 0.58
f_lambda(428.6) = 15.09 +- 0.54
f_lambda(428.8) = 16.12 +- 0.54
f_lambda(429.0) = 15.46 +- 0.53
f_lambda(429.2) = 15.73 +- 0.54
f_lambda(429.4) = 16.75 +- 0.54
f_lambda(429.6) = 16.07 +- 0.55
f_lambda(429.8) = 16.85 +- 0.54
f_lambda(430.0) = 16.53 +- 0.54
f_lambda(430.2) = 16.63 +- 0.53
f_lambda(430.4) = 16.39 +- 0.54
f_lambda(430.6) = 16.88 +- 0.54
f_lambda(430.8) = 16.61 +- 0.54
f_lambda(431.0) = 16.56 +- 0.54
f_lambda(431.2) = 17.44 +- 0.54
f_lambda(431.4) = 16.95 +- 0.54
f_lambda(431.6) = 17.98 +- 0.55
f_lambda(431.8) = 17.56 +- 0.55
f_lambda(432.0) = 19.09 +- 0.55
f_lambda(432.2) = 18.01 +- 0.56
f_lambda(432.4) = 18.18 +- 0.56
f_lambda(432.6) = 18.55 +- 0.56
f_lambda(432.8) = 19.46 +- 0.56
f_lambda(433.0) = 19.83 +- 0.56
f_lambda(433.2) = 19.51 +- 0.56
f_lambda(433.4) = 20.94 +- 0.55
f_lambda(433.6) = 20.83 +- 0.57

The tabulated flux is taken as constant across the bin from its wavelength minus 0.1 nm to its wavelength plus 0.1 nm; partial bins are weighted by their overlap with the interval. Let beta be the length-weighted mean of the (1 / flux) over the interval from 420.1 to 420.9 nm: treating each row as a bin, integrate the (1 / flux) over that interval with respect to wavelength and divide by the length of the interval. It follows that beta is 0.063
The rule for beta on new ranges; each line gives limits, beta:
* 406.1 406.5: 0.057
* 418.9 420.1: 0.063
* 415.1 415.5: 0.060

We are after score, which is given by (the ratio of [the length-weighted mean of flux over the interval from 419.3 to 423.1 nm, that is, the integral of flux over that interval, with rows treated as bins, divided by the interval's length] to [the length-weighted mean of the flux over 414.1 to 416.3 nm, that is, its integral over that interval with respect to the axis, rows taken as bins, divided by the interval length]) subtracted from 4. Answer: 3.04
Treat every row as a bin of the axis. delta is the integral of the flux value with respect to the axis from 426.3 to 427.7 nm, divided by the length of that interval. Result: 15.8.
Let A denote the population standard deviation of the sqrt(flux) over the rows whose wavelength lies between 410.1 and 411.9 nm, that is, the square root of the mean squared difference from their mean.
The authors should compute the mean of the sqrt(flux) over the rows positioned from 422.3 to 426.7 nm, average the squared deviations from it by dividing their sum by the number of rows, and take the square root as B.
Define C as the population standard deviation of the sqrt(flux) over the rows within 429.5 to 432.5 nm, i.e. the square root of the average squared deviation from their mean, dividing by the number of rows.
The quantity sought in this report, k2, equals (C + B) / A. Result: 2.6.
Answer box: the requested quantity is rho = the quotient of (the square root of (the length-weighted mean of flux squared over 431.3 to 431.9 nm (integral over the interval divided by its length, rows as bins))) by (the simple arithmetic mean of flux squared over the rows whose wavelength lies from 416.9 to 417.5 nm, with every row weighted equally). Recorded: 0.0710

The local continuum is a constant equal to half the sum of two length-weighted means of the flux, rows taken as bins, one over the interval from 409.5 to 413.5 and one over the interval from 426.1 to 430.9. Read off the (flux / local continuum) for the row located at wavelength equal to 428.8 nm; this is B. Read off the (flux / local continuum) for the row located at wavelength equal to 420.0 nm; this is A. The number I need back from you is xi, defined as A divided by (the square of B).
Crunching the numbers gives 1.04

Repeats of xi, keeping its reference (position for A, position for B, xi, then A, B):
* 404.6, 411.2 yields 0.85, 0.97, 1.07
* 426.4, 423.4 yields 1.03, 0.89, 0.93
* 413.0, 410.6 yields 0.90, 1.00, 1.05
